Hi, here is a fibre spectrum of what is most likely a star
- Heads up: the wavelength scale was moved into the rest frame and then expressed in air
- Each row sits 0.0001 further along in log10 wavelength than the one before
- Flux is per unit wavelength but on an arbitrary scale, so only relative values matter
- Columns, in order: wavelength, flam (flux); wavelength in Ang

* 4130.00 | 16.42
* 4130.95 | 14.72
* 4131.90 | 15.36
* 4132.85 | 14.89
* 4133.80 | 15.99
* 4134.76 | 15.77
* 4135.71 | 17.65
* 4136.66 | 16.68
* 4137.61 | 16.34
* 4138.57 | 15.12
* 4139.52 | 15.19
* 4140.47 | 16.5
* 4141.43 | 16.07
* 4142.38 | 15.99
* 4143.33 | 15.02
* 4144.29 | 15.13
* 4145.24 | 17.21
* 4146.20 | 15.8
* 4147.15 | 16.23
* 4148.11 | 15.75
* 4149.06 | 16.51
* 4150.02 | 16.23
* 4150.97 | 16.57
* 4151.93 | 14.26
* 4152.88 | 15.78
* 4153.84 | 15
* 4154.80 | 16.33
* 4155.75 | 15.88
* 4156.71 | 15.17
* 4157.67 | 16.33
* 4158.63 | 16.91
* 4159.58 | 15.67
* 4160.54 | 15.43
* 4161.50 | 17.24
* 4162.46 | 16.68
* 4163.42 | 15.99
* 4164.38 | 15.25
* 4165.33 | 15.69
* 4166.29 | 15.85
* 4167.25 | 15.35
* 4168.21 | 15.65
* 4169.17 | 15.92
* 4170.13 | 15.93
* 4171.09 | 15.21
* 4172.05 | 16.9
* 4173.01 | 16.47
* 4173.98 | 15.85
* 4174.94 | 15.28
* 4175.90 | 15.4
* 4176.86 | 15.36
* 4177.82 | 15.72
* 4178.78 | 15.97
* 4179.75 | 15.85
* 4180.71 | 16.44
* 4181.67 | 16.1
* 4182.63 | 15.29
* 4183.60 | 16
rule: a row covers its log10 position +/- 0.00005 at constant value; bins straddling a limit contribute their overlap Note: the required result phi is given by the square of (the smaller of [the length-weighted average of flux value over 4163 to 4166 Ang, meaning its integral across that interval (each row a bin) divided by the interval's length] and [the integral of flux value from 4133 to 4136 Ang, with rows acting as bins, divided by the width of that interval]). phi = 246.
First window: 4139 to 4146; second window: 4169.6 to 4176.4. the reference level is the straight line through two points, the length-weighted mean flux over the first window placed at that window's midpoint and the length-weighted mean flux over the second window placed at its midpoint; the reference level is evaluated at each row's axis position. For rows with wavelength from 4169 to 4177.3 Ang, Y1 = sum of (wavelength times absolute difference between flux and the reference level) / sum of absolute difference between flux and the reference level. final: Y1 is 4173.4 Ang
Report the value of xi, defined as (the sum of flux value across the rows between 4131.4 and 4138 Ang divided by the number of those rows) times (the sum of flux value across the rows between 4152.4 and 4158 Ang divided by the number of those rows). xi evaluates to 254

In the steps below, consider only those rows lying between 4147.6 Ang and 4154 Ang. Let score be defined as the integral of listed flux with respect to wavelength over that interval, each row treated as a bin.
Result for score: 101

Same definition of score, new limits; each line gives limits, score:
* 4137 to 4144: 110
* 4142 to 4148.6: 105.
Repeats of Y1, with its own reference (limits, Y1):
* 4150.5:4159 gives 4154.5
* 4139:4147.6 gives 4143.3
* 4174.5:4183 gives 4178.6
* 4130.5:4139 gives 4134.7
